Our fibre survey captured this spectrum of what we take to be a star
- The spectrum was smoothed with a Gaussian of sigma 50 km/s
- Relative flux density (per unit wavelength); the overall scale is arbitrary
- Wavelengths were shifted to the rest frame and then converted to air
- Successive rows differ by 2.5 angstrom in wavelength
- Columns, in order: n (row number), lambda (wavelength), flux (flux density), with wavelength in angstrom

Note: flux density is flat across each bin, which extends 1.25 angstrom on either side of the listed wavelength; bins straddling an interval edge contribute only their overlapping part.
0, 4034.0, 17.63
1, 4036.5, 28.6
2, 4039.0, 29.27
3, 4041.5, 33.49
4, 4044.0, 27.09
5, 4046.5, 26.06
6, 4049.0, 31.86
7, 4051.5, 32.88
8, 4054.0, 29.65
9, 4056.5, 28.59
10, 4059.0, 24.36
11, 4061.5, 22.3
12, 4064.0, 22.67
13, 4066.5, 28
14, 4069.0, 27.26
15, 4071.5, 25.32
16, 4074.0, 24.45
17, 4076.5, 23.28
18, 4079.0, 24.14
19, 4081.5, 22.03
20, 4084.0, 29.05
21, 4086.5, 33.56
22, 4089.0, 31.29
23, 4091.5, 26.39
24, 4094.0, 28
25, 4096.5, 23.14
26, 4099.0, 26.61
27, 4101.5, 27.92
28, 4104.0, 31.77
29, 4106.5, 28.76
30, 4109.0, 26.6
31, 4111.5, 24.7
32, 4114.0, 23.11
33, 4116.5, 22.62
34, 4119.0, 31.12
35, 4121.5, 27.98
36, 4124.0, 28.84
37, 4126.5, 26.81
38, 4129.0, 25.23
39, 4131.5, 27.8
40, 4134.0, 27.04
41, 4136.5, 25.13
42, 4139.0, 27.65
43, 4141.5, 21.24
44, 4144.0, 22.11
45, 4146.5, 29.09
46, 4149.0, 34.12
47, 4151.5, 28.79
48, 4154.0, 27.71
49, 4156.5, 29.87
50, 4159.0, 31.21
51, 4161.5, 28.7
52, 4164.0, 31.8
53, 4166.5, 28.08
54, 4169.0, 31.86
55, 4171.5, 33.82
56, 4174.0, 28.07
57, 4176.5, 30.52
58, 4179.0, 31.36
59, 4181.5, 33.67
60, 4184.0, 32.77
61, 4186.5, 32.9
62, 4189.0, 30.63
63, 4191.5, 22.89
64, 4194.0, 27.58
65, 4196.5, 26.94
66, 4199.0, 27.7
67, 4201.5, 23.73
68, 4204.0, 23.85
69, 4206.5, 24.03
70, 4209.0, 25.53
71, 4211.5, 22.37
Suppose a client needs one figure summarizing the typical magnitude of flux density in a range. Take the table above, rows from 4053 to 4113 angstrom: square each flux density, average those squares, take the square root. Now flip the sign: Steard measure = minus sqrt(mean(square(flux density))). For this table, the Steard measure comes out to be -26.8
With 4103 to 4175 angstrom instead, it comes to -28.2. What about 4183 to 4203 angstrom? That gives -28.4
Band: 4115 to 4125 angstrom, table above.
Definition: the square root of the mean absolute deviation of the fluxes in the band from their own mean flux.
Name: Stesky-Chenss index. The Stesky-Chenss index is 1.6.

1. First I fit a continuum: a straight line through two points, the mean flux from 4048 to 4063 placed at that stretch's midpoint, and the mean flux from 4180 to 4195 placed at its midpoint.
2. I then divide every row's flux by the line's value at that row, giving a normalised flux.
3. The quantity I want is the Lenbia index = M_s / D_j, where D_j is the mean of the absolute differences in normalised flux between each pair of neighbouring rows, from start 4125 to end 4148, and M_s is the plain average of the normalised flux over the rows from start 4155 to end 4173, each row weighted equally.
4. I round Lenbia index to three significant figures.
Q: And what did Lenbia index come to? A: 10.3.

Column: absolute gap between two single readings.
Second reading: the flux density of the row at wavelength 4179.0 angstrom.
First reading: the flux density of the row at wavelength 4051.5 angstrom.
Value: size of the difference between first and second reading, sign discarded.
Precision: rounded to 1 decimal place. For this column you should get 1.5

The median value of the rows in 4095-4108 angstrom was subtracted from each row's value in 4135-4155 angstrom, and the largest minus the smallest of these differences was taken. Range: 12.9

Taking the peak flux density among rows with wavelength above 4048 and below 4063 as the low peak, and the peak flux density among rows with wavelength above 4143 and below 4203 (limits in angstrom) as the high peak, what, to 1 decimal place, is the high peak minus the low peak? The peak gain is 1.2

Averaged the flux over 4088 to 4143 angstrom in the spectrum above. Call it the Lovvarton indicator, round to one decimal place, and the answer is 26.8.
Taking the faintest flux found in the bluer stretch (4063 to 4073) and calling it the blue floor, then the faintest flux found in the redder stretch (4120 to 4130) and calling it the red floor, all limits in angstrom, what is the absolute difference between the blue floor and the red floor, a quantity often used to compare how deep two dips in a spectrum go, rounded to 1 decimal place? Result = 2.6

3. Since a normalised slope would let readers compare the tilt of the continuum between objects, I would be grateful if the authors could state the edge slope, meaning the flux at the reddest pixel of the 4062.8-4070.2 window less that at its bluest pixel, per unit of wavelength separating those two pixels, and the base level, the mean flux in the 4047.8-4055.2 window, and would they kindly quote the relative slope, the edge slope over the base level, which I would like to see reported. 0.03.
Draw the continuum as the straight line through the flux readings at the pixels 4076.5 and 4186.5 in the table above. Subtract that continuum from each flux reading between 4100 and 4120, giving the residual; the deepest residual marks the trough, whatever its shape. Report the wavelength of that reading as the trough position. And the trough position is 4116.5 angstrom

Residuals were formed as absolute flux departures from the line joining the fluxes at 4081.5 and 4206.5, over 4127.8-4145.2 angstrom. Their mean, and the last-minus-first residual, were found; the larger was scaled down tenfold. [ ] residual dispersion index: 0.3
